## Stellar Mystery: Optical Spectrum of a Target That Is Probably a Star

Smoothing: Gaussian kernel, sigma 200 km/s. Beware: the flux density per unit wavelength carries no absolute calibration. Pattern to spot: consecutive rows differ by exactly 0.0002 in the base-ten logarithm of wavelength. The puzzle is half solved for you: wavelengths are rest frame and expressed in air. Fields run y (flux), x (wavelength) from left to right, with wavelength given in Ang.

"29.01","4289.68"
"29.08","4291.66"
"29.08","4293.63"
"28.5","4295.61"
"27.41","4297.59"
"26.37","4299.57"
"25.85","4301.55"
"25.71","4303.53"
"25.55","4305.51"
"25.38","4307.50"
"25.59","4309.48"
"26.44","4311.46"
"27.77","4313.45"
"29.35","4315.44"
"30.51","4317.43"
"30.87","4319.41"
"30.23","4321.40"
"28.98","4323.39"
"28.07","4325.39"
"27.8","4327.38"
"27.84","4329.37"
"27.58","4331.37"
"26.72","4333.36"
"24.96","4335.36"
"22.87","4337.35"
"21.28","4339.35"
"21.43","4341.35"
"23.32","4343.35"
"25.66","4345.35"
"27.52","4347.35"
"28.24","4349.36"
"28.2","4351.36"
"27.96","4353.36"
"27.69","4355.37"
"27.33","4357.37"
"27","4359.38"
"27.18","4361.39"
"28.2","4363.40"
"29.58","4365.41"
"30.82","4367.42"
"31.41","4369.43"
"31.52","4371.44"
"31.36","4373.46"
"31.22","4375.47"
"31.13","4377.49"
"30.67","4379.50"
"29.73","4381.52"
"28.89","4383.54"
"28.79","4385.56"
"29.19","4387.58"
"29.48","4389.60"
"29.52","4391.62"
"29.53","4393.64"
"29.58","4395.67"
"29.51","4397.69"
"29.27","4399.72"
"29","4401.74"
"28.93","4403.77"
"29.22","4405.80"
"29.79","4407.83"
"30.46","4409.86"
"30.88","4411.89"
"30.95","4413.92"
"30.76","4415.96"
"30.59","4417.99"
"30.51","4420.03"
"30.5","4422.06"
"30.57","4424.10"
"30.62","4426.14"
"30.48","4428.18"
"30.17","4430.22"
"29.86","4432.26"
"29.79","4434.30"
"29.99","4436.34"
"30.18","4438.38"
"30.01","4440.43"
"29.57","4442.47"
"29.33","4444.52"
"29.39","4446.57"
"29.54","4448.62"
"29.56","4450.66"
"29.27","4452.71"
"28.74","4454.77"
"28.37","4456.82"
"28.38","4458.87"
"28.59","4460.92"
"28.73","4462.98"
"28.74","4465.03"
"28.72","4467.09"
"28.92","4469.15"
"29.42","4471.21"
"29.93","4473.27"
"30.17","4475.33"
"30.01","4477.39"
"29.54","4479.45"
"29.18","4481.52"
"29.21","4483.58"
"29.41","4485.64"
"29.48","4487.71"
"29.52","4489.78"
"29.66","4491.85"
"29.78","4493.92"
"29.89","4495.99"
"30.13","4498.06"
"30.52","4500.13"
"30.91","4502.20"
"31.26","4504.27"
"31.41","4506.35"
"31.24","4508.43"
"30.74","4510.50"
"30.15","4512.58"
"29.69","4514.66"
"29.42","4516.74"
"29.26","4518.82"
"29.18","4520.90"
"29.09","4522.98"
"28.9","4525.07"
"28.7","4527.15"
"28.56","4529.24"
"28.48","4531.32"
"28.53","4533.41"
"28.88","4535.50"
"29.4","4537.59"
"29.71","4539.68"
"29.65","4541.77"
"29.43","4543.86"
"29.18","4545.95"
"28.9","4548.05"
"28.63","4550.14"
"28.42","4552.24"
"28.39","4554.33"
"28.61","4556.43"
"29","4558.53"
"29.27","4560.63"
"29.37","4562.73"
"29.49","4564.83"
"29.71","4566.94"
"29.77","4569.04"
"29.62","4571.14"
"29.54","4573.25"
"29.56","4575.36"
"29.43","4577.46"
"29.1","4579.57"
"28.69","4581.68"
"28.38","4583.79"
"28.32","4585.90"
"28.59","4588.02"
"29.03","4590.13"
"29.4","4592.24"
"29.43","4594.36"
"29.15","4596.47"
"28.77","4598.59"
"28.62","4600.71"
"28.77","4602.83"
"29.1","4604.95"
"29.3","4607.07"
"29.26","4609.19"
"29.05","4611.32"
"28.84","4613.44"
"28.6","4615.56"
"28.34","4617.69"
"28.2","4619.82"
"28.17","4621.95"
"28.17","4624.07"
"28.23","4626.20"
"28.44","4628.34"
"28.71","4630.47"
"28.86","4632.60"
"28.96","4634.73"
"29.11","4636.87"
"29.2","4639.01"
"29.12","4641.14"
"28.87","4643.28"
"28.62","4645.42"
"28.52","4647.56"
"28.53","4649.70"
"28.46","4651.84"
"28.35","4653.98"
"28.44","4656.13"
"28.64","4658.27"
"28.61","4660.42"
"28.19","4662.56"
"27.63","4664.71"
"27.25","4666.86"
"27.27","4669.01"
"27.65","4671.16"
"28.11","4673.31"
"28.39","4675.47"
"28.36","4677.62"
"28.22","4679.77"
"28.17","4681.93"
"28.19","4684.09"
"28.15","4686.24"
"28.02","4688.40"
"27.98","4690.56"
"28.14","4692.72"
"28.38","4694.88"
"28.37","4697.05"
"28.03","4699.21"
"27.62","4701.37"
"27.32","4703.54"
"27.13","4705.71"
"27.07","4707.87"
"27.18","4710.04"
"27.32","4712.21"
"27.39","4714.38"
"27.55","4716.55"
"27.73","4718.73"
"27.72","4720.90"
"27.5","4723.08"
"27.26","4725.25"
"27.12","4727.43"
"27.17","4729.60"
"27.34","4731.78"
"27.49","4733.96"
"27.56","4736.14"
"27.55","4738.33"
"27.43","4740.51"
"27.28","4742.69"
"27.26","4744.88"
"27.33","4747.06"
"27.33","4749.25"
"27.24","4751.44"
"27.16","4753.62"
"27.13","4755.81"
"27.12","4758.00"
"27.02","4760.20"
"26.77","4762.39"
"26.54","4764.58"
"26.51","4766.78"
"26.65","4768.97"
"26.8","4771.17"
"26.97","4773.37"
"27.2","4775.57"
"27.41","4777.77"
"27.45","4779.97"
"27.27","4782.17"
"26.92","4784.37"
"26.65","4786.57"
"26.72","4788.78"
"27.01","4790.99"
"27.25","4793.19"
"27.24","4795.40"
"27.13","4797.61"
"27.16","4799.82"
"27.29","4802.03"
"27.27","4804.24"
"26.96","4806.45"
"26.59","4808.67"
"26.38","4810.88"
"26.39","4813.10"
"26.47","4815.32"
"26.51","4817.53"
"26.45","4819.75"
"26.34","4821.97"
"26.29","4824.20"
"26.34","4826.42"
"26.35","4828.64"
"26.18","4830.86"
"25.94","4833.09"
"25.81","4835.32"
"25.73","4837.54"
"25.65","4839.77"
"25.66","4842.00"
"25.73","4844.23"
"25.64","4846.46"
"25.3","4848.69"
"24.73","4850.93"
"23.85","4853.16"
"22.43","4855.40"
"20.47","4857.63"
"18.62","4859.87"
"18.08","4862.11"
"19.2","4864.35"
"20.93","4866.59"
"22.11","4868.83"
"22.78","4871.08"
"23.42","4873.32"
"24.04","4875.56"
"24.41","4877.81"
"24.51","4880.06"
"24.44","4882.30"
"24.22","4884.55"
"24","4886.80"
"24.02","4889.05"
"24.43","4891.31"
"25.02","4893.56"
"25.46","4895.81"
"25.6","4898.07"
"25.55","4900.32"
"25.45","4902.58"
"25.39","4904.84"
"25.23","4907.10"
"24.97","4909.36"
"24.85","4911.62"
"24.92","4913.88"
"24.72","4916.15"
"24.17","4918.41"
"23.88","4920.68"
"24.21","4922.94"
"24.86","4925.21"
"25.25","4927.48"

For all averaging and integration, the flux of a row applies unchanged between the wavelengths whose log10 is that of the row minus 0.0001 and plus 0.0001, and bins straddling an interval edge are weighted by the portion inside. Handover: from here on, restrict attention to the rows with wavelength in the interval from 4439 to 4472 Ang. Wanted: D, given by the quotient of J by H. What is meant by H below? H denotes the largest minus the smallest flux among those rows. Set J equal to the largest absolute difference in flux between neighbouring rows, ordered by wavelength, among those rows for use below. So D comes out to 0.32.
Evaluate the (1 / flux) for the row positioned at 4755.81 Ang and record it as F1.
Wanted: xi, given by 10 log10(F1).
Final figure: -14.3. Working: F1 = 0.0369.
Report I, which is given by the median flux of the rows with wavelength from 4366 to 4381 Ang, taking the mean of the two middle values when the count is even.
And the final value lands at 31.2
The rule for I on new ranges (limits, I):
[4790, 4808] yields 27.2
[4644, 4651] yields 28.5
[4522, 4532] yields 28.7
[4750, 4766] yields 27.1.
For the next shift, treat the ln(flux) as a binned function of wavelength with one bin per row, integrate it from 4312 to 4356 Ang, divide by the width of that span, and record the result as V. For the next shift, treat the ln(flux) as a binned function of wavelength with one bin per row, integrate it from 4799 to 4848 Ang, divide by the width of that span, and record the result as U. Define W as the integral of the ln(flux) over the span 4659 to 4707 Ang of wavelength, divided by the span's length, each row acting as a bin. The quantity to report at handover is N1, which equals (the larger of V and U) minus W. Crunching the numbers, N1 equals -0.04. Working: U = 3.27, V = 3.29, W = 3.33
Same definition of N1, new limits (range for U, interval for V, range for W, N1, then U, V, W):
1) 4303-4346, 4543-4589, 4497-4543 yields -0.02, 3.27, 3.37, 3.39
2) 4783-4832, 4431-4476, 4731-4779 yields 0.08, 3.29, 3.38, 3.30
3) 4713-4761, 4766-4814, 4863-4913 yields 0.13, 3.31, 3.29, 3.18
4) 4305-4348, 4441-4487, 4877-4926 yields 0.17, 3.28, 3.38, 3.21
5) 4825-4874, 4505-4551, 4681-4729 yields 0.06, 3.16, 3.38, 3.32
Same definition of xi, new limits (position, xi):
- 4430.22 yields -14.8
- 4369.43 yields -15.0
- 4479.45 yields -14.7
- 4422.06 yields -14.8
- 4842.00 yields -14.1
